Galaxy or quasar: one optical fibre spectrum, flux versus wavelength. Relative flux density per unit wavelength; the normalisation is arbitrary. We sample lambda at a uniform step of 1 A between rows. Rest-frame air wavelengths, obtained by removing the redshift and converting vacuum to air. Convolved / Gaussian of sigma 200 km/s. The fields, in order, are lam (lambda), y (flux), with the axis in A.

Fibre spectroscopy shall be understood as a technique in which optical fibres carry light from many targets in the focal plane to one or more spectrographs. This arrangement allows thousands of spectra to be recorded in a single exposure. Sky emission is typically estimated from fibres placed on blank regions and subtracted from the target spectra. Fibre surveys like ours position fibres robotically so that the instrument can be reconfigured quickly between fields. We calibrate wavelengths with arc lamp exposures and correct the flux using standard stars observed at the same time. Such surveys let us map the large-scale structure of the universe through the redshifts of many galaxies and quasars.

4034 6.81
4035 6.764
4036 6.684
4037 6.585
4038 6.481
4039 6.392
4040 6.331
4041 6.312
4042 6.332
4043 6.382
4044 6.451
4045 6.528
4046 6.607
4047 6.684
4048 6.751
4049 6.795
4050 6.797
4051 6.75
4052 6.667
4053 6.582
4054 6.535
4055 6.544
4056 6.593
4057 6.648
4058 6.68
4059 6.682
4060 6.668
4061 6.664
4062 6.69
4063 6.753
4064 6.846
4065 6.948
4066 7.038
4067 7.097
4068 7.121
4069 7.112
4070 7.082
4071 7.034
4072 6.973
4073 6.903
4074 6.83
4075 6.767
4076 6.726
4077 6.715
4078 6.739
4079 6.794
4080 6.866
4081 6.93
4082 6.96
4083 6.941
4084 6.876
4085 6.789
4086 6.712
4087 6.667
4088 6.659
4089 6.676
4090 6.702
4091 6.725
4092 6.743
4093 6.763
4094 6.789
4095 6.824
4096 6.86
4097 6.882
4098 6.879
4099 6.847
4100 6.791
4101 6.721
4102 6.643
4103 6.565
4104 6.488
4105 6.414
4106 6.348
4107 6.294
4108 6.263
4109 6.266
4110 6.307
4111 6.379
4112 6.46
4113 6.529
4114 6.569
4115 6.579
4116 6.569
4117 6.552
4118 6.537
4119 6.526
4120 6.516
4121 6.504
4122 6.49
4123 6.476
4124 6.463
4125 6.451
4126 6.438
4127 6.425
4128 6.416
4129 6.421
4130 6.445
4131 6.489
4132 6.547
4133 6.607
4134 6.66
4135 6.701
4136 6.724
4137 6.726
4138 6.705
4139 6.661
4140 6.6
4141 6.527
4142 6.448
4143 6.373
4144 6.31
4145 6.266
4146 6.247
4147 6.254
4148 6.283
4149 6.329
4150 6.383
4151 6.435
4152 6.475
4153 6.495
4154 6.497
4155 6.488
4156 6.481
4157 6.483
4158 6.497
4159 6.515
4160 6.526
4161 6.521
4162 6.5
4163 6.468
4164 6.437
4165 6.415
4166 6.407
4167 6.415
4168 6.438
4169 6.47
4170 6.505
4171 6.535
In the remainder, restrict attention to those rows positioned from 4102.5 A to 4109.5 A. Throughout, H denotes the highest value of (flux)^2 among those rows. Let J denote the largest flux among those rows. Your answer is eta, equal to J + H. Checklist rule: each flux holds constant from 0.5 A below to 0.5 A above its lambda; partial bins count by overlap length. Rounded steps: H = 43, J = 6.565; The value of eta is 50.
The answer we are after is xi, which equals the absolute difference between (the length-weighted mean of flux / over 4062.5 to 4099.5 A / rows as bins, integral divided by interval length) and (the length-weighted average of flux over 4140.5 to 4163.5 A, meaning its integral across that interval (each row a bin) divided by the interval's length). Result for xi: 0.43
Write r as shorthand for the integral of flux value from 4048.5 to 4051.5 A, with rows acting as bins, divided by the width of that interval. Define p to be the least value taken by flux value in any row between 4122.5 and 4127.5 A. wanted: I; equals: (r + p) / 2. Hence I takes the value 6.60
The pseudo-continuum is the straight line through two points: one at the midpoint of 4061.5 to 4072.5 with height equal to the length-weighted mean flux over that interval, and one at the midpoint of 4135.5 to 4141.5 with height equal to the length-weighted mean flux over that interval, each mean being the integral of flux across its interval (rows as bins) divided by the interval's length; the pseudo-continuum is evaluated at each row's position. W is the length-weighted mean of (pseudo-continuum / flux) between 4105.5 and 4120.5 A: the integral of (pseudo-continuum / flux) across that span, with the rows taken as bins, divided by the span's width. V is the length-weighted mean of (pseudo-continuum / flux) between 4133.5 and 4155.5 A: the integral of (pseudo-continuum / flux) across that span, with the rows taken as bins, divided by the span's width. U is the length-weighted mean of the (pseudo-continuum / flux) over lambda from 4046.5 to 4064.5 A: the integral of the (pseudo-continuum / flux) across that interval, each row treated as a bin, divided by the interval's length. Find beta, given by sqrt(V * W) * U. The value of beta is 1.09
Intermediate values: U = 1.05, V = 1.02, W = 1.05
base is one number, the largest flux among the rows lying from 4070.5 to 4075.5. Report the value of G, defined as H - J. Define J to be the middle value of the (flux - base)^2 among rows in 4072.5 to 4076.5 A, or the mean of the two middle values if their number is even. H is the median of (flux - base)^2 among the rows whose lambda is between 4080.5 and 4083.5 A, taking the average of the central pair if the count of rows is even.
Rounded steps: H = 0.009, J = 0.06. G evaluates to -0.05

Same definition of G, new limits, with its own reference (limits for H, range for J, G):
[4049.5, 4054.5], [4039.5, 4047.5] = -0.25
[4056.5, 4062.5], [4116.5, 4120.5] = -0.12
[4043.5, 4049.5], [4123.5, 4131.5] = -0.20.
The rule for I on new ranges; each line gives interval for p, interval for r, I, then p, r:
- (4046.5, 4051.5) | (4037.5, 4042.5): 6.53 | 6.684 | 6.4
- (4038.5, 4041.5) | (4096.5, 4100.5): 6.58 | 6.312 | 6.8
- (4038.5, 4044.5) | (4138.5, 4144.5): 6.40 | 6.312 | 6.5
